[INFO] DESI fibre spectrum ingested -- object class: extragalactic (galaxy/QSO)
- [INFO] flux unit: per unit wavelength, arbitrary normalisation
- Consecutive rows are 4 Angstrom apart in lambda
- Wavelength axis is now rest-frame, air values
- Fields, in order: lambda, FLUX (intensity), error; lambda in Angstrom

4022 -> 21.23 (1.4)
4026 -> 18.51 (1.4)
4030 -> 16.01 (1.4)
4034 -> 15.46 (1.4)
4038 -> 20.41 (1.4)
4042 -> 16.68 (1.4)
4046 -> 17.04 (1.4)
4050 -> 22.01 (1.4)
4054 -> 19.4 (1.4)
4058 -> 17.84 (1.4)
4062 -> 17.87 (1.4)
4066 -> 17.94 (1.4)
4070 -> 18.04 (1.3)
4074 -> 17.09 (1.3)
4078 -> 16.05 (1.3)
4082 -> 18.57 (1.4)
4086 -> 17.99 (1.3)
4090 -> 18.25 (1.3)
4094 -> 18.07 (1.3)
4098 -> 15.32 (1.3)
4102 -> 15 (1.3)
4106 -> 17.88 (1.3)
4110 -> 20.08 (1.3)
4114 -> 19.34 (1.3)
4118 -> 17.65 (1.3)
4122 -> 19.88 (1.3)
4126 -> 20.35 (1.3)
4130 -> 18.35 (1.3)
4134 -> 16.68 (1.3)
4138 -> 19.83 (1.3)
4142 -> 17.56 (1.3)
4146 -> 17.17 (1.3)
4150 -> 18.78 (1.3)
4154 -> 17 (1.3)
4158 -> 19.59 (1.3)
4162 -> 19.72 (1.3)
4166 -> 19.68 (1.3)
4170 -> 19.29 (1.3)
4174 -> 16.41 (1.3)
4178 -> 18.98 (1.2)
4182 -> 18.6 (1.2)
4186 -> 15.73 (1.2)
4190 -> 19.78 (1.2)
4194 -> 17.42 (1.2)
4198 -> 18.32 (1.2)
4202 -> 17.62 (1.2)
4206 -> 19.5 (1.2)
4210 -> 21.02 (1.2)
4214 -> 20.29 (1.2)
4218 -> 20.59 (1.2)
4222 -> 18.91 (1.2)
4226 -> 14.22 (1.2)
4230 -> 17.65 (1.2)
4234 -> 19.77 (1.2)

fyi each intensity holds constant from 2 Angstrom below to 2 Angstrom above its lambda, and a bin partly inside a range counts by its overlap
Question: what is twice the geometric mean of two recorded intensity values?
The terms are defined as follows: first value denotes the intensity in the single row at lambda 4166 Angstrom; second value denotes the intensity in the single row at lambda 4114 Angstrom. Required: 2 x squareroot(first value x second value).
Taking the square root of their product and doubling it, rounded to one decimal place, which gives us 39.0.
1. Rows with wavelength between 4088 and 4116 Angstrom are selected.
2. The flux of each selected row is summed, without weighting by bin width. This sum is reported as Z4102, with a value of 124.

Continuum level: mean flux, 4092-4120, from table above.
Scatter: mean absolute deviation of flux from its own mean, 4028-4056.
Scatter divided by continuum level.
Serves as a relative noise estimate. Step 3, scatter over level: 0.12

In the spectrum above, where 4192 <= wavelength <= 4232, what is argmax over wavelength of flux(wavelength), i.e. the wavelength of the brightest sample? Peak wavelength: 4210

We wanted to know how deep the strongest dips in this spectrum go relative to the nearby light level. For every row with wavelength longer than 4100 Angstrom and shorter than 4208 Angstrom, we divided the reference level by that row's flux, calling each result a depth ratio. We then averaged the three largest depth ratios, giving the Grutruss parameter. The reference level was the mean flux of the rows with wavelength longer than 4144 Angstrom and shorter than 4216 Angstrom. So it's 1.19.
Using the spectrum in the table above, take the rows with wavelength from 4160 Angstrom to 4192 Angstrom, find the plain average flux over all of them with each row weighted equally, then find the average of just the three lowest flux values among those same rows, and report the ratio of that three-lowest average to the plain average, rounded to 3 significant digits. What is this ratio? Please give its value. 0.913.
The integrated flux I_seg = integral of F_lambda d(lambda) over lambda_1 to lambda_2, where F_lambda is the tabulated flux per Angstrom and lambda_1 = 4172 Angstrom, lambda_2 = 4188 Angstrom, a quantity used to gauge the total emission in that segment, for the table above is 279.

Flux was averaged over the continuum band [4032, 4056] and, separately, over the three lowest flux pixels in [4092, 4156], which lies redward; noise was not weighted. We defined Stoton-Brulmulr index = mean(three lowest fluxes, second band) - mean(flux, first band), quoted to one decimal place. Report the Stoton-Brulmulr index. -2.8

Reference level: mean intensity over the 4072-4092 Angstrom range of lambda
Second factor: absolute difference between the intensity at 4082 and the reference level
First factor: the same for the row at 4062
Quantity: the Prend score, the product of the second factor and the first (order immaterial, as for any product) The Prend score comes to 0.27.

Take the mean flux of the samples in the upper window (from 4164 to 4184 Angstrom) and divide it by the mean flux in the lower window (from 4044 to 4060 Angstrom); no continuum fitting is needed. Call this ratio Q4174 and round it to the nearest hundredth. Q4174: 0.97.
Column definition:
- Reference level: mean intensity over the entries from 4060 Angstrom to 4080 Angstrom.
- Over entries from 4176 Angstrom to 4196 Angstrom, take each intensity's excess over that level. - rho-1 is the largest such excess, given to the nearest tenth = 2.4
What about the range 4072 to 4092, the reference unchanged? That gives 1.2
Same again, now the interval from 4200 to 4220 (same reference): 3.6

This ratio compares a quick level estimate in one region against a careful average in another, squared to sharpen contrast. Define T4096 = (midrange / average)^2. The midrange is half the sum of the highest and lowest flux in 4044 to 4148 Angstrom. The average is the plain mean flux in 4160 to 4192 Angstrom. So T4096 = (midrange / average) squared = 1.00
